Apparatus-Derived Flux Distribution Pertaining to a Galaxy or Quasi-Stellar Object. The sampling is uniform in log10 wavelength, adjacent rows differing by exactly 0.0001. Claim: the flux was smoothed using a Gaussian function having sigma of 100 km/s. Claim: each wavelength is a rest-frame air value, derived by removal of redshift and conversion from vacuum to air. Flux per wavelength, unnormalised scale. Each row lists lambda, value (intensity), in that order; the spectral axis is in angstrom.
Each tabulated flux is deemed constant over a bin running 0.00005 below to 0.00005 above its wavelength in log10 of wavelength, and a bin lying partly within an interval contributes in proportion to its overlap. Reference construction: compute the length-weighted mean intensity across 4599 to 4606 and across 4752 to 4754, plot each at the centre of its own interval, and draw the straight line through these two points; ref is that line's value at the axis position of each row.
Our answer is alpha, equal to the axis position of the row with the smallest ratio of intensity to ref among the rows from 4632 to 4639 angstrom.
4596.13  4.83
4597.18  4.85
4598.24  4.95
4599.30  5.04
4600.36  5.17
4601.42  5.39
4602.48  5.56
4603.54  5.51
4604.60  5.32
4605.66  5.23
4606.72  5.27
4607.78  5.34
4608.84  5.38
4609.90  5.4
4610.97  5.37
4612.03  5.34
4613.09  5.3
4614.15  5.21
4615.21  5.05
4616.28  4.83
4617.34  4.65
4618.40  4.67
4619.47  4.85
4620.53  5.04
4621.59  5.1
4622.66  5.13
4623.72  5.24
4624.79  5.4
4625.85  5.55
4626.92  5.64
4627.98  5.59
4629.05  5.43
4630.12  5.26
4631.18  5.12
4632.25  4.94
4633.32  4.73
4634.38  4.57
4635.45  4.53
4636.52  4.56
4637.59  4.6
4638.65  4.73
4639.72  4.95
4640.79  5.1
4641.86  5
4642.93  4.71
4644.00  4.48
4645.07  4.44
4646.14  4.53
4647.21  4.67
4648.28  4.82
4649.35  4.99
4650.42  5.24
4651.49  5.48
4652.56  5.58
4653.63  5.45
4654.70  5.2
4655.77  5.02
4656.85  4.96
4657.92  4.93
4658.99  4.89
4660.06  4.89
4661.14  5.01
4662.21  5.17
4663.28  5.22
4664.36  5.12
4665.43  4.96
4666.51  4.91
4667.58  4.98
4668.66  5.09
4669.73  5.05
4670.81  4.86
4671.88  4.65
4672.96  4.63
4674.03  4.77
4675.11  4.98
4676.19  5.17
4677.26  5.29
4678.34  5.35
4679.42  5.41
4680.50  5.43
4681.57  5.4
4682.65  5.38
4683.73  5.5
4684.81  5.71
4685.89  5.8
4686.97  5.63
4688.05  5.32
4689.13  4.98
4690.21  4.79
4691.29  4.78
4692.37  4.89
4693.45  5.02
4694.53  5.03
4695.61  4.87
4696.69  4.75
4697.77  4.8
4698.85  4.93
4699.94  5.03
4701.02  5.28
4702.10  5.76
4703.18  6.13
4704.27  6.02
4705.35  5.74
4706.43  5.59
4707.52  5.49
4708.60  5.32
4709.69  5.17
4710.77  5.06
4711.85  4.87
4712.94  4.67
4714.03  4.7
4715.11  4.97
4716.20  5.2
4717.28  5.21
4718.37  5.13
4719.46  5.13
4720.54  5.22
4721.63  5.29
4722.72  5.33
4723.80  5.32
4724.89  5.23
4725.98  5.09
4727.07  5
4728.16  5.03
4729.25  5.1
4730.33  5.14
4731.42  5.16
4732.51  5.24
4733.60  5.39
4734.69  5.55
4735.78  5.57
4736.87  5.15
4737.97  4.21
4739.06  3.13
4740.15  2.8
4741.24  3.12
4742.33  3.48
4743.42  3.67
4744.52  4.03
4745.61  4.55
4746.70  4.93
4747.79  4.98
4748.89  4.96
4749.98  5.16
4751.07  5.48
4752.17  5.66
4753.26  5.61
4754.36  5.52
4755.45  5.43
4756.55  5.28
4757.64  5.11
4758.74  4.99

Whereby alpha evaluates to 4635.45 angstrom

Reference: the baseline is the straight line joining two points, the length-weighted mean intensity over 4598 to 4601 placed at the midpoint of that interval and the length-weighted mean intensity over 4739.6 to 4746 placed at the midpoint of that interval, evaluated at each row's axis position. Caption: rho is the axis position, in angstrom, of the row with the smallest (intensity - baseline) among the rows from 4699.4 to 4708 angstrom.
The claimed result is 4699.94 angstrom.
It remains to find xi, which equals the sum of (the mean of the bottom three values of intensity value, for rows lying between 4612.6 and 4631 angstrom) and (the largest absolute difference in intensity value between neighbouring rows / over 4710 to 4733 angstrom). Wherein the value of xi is 5.0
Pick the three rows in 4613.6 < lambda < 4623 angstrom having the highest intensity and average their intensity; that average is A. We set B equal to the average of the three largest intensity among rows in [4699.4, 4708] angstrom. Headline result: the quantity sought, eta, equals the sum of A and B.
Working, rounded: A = 5.15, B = 6.0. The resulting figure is 11.1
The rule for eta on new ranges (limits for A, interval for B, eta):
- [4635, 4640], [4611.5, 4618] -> 10.0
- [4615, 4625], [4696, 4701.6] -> 10.3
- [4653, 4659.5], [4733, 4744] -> 10.7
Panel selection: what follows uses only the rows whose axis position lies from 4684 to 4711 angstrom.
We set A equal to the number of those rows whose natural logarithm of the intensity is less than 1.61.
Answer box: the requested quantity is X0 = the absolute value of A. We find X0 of 8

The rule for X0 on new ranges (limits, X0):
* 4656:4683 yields 12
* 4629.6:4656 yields 16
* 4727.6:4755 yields 11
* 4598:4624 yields 5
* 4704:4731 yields 5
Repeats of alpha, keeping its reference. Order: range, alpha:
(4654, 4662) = 4660.06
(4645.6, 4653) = 4646.14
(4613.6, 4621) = 4617.34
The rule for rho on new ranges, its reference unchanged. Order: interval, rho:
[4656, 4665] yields 4658.99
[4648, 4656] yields 4648.28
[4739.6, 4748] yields 4740.15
